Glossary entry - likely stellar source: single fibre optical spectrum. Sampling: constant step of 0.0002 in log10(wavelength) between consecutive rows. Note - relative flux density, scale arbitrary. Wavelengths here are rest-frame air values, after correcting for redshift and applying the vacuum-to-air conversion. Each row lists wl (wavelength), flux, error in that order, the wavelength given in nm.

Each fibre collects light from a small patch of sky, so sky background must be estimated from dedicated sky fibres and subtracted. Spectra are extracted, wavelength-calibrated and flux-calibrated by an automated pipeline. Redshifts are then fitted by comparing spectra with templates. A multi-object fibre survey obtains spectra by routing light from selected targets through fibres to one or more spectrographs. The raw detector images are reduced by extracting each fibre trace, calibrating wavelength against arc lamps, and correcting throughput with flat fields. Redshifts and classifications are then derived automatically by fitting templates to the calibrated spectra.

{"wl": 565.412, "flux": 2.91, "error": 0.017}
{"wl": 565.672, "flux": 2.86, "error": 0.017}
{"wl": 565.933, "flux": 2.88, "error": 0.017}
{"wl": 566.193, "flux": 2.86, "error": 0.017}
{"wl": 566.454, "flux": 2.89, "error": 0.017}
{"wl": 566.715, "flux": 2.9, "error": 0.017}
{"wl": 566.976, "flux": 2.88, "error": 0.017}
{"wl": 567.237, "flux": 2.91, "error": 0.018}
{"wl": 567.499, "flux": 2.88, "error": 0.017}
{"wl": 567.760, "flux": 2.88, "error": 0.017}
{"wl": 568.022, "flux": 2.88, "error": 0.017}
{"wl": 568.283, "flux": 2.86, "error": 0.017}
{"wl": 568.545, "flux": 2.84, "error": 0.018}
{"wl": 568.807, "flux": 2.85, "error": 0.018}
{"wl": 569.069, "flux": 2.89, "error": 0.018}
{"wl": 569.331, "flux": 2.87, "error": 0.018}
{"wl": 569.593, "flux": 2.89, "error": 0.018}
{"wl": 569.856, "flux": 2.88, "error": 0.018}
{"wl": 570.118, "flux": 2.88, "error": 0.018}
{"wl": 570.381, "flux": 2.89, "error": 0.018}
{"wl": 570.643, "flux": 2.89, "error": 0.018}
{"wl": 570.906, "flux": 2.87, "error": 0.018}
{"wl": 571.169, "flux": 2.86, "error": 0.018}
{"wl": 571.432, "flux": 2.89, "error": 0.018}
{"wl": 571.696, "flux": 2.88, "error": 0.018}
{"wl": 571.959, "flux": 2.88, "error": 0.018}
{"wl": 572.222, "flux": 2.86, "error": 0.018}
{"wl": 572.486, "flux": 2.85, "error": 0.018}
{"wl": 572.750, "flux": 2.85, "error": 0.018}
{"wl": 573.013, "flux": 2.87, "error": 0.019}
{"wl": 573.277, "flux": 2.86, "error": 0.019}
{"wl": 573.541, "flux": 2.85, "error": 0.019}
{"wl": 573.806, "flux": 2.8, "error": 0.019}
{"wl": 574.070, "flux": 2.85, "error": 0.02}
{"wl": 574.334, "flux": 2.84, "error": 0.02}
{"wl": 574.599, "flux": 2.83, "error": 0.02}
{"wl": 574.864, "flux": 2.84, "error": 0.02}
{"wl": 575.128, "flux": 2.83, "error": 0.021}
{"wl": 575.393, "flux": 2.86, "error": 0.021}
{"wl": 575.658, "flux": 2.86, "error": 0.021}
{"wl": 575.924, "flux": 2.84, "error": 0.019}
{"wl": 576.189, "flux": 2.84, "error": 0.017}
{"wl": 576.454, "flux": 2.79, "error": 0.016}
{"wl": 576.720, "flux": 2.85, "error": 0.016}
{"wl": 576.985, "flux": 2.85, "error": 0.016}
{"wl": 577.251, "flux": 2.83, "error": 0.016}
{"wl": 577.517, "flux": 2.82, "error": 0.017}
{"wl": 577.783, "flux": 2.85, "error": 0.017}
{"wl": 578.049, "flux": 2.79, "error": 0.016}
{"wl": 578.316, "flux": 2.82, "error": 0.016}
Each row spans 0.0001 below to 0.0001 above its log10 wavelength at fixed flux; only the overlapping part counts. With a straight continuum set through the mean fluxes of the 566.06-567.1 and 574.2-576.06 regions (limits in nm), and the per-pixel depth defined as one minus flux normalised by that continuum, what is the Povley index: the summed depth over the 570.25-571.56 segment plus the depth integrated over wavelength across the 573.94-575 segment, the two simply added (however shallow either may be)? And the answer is -0.028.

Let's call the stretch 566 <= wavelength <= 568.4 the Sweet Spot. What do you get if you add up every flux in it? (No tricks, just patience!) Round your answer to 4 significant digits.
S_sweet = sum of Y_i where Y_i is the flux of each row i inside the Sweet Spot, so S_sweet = 25.94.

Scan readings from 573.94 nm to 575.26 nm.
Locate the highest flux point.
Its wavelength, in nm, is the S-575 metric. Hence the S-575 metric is 574.070 nm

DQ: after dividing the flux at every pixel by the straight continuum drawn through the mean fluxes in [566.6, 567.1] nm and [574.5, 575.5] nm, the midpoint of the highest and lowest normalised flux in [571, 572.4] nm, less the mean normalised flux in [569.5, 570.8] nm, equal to -0.0013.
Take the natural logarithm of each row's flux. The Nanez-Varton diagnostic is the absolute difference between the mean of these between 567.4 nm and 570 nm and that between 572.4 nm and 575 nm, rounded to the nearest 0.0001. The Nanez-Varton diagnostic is 0.0098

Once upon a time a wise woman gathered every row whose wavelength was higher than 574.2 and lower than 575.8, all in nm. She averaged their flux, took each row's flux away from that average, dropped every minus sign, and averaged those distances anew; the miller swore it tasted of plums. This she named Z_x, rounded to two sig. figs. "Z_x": 0.011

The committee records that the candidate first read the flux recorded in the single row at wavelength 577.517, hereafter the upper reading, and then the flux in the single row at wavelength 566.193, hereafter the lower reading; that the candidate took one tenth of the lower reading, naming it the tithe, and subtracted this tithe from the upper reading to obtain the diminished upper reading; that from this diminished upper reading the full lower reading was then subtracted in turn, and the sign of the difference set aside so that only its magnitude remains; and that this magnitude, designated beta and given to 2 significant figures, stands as 0.33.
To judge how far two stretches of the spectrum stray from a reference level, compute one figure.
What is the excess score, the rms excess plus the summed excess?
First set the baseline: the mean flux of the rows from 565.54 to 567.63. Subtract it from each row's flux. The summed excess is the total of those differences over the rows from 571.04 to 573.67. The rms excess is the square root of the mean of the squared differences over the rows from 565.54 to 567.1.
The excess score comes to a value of -0.2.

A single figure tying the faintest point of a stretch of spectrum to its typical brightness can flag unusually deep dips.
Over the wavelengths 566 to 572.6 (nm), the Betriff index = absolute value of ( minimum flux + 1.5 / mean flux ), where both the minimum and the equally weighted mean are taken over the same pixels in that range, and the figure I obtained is 3.36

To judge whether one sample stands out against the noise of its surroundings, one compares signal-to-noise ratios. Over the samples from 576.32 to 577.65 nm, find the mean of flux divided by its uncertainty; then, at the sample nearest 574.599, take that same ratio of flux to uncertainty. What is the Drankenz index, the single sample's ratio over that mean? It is 0.81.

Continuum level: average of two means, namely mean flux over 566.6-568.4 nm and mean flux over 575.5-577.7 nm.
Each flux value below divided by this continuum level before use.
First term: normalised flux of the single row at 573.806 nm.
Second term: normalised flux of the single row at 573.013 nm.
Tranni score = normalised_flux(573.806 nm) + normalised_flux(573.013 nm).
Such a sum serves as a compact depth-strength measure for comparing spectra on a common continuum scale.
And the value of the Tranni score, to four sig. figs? 1.983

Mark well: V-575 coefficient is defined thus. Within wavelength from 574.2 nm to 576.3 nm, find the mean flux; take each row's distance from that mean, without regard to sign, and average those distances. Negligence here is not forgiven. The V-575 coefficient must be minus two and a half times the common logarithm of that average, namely 5.14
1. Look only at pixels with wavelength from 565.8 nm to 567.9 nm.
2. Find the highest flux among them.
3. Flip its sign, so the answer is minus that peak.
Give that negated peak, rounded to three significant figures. -2.91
